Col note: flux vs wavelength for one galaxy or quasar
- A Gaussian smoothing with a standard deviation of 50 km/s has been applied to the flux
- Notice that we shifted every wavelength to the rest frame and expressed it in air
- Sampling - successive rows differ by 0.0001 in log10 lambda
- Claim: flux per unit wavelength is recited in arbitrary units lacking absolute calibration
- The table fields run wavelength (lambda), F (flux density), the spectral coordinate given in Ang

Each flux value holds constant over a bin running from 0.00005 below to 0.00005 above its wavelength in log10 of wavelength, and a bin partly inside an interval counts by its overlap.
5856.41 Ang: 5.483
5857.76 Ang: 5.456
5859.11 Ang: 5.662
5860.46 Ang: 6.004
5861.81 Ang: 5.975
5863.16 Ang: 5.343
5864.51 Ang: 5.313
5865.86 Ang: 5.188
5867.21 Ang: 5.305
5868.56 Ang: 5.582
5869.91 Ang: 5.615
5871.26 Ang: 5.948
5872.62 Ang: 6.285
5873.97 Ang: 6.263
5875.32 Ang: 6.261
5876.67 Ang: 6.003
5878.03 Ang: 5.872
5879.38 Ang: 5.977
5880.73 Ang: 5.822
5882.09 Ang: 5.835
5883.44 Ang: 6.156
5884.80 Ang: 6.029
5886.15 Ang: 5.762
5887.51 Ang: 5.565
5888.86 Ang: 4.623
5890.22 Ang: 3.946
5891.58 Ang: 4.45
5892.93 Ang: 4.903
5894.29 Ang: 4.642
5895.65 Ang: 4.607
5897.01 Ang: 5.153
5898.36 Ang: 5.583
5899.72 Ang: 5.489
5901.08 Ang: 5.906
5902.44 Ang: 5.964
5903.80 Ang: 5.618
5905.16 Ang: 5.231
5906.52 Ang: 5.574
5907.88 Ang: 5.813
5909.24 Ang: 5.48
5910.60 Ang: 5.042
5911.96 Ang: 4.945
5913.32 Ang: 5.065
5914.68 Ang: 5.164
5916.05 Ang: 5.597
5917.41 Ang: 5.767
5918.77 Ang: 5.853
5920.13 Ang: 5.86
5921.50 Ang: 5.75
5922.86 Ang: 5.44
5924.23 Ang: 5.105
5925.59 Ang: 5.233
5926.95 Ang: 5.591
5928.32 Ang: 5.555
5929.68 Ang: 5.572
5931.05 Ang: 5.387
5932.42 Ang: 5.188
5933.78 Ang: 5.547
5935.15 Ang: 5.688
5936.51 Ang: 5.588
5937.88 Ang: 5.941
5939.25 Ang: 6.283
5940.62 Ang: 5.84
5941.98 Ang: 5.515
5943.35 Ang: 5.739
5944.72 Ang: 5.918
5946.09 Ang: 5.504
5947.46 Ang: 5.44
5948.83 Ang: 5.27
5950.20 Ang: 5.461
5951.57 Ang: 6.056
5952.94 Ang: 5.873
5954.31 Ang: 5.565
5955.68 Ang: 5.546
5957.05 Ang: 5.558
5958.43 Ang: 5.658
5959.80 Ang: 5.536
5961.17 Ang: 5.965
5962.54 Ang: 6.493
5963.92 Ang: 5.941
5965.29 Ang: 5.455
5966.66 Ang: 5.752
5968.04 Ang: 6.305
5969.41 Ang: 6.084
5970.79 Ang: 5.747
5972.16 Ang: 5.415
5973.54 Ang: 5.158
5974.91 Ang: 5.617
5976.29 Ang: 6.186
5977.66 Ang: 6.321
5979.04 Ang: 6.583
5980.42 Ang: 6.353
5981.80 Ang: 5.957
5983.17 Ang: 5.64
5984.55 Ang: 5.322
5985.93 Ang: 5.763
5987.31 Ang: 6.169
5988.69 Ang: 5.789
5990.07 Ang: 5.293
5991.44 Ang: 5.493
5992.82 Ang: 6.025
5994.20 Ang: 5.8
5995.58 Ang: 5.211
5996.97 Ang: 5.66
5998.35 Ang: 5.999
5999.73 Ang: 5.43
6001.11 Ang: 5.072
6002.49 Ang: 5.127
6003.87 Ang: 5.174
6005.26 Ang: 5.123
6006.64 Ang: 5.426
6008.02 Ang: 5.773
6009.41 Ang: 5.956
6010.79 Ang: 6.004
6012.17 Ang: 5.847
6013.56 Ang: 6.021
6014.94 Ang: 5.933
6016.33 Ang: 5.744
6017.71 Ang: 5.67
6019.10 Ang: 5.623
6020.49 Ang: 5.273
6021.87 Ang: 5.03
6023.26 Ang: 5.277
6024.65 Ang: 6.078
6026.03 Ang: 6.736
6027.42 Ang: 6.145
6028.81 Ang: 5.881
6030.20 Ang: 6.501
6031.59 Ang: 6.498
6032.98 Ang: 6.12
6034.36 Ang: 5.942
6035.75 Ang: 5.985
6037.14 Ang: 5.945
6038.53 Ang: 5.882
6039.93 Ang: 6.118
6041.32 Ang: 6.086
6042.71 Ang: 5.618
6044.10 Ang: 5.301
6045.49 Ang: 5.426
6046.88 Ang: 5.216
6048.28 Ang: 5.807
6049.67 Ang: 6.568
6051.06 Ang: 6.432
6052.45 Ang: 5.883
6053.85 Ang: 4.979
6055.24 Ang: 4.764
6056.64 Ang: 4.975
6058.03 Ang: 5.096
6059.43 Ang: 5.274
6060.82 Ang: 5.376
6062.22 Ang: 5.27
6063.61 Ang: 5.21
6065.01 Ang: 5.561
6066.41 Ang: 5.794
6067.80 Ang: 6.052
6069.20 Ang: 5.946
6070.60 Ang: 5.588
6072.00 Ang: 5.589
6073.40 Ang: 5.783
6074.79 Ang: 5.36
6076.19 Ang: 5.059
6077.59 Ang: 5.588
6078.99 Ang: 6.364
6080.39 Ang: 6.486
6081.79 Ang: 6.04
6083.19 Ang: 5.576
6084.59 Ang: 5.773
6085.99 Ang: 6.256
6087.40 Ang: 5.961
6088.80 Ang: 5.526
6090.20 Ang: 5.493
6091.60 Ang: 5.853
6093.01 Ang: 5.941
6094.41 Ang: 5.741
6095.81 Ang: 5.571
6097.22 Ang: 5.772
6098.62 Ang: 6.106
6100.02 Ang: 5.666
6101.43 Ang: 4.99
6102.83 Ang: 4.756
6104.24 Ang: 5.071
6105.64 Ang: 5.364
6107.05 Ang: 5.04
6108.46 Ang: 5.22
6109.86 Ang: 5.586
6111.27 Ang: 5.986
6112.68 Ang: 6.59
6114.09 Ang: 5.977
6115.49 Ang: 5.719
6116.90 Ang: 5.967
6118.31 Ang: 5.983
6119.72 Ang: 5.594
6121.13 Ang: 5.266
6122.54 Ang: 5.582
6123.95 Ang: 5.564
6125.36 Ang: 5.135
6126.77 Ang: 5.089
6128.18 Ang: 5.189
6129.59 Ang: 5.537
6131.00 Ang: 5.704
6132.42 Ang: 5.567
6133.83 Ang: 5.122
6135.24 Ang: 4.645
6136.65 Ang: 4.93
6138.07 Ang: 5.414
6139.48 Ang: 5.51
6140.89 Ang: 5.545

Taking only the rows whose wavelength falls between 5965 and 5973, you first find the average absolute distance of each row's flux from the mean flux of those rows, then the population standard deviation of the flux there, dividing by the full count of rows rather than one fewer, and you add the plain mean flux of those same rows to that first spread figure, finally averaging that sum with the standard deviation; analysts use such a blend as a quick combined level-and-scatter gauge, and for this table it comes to 3.19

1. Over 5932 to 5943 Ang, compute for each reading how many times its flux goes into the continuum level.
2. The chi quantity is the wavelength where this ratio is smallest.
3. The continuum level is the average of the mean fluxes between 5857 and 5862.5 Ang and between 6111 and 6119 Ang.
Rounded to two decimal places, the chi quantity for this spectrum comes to 5939.25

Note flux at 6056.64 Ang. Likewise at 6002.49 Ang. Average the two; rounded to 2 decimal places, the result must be 5.05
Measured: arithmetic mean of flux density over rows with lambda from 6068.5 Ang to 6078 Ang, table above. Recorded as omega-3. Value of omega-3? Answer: 5.56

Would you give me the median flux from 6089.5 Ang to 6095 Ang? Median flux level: 5.80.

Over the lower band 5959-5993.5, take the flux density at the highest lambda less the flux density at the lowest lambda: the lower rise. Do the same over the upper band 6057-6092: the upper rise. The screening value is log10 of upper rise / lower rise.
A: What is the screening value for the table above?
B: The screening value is 0.19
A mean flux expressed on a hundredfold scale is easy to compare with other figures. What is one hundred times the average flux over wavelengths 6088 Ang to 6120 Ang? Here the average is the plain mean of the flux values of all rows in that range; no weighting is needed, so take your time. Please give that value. 563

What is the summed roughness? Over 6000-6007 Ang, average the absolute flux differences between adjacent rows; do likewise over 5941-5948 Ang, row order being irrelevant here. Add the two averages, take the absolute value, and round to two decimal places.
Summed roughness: 0.33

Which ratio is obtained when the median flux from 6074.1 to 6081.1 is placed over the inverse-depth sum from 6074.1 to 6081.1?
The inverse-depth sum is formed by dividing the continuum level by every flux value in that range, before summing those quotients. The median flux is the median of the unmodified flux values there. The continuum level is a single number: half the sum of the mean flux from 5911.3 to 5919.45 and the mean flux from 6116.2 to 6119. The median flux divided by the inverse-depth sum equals 1.12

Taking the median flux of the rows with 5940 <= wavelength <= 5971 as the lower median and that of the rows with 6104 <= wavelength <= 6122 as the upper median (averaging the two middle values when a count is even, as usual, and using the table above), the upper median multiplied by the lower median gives 32.1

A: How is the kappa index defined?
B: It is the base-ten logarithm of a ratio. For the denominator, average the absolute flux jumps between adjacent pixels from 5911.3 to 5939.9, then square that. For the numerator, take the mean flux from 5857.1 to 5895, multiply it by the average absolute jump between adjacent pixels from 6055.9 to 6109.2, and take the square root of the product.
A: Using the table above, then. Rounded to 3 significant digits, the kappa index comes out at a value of 1.52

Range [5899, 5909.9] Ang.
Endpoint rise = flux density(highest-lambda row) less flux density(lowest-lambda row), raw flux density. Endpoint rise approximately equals 0.0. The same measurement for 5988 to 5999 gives 0.2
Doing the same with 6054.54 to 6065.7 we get 0.8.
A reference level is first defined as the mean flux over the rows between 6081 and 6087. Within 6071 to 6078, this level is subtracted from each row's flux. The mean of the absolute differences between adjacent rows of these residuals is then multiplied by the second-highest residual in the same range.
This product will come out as -0.12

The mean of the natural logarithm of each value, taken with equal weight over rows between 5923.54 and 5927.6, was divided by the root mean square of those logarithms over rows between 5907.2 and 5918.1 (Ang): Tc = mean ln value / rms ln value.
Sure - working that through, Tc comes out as 0.99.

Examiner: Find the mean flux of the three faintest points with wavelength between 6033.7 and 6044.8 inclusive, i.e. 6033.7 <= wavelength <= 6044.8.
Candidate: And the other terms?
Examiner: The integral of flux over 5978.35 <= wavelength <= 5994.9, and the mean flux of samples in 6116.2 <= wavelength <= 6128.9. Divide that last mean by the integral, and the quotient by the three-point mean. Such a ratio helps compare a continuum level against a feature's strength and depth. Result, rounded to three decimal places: 0.010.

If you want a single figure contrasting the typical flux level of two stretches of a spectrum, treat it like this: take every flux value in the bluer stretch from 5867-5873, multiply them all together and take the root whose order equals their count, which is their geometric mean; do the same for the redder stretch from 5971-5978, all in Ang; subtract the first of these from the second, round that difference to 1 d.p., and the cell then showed 0.0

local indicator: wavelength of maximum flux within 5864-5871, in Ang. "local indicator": 5869.91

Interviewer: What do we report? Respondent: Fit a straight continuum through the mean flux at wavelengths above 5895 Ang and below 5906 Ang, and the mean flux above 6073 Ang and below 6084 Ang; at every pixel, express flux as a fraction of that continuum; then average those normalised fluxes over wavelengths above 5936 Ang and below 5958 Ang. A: 1.03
